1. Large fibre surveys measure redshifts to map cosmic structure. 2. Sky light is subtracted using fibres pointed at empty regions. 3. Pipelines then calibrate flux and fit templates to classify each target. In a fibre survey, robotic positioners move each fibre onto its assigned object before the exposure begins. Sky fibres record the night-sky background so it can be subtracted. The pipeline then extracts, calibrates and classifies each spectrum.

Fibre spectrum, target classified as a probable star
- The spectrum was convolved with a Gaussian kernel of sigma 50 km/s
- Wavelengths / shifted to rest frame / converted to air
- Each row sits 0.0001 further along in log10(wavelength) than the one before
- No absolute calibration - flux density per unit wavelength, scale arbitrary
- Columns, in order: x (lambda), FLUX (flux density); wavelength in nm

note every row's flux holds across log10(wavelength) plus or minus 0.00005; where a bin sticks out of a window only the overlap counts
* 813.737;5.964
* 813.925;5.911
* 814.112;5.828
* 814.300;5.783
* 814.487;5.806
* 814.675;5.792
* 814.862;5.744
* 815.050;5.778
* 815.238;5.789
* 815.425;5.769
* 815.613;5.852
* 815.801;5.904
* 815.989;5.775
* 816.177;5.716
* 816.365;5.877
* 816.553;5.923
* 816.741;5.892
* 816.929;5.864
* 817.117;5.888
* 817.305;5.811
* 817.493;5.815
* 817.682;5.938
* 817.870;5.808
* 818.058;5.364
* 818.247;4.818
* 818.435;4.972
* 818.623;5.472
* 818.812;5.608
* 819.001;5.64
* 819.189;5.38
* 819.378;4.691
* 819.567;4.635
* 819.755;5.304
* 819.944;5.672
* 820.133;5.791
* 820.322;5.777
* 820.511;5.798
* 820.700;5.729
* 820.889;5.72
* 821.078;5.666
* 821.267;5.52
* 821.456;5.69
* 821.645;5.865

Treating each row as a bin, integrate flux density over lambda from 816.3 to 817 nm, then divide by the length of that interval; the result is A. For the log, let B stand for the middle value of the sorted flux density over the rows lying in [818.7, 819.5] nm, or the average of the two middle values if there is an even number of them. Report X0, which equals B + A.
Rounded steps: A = 5.89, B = 5.49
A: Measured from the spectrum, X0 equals 11.4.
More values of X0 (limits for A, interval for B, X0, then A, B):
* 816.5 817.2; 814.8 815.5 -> 11.7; 5.89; 5.77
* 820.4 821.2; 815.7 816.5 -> 11.5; 5.72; 5.83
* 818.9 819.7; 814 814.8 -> 10.9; 5.10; 5.80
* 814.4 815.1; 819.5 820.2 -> 11.3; 5.78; 5.49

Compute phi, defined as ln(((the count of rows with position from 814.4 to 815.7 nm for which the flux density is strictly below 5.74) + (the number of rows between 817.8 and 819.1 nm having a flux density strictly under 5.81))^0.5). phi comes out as 0.97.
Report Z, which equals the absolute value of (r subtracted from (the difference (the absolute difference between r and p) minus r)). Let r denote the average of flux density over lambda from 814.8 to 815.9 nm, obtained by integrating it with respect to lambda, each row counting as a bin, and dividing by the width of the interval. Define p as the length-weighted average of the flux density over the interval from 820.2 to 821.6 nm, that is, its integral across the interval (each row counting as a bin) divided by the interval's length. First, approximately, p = 5.7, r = 5.81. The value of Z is 11.5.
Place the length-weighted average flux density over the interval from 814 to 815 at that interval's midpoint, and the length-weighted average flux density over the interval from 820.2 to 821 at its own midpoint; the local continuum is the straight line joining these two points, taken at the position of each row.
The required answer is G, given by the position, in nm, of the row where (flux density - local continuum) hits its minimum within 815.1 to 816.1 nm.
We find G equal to 815.425 nm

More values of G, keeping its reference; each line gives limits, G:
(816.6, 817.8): 817.305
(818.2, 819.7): 819.567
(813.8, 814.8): 814.300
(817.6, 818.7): 818.247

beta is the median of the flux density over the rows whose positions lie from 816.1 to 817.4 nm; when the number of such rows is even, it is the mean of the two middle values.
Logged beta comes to 5.88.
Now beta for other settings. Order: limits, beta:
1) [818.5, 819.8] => 5.38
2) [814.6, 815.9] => 5.79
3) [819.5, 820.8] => 5.73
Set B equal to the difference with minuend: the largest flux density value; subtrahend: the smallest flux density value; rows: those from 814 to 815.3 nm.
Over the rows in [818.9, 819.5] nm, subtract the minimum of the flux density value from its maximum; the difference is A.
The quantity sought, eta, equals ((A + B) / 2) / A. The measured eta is 0.5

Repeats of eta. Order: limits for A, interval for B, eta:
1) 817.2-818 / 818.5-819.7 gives 4.4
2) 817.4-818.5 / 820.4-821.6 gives 0.6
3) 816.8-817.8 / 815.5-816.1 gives 1.0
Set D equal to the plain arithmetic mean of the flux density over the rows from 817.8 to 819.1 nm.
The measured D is 5.38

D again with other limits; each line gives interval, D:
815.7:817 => 5.85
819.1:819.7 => 4.90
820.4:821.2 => 5.73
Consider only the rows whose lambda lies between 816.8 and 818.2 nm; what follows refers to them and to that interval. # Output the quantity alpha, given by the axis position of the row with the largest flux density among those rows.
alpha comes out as 817.682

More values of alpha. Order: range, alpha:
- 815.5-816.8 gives 816.553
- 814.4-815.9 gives 815.801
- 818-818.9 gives 818.812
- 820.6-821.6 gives 820.700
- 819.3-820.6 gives 820.511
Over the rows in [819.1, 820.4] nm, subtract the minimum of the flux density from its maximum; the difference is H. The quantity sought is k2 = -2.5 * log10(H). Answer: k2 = -0.2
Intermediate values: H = 1.2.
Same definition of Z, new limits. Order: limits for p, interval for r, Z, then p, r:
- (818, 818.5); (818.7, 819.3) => 10.5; 5.0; 5.51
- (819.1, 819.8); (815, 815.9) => 10.8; 5.0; 5.82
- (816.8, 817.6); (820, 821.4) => 11.3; 5.8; 5.71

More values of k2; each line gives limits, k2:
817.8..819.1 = 0.0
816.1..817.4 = 1.7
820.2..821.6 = 1.4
